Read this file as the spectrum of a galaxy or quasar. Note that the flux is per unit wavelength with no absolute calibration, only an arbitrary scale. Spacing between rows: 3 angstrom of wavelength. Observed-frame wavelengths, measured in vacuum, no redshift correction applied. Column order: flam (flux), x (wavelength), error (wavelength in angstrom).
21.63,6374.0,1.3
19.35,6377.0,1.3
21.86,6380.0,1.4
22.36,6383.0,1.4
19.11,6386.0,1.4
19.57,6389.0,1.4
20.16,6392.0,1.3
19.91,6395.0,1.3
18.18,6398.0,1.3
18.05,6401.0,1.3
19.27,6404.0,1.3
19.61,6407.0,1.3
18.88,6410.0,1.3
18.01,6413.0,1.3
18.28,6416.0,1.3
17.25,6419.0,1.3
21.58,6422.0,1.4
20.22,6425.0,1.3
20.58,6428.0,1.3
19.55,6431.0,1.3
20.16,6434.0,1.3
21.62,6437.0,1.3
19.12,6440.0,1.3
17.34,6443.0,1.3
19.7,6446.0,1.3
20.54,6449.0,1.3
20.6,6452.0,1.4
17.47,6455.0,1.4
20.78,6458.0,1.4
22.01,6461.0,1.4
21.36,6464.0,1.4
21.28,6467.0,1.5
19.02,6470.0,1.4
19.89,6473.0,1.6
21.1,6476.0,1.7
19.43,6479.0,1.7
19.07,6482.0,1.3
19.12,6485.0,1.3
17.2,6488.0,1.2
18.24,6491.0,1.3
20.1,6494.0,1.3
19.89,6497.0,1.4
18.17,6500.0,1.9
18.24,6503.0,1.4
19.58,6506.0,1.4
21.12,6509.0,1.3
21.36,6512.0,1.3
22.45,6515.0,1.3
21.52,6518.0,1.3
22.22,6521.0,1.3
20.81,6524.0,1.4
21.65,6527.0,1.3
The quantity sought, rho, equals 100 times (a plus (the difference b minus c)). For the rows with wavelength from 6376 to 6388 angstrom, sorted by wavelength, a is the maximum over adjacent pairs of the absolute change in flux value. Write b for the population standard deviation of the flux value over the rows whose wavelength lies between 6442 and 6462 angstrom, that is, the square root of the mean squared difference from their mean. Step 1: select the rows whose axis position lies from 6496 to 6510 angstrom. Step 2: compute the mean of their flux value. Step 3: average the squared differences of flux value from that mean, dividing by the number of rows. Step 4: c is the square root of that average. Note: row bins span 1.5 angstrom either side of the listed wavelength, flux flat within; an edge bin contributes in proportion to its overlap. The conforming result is 377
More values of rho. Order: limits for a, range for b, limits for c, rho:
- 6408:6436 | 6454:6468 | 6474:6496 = 477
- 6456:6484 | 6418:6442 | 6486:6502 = 248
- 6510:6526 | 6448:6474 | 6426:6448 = 148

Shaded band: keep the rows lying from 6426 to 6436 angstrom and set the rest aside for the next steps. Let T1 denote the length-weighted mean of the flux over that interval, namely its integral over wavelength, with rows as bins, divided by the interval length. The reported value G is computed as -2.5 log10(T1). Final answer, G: -3.26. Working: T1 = 20.2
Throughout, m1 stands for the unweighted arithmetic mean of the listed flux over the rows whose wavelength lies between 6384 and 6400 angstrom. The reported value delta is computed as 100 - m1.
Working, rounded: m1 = 19.4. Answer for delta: 80.6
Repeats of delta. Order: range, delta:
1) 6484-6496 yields 81.3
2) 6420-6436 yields 79.6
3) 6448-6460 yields 80.2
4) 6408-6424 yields 81.2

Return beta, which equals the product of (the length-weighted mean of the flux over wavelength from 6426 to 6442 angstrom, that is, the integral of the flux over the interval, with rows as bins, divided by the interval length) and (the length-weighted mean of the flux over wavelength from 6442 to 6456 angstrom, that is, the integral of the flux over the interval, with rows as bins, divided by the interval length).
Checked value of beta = 387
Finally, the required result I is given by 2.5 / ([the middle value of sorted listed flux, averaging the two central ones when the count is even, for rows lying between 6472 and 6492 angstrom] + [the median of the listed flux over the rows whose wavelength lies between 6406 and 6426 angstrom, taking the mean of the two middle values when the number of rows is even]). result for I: 0.0658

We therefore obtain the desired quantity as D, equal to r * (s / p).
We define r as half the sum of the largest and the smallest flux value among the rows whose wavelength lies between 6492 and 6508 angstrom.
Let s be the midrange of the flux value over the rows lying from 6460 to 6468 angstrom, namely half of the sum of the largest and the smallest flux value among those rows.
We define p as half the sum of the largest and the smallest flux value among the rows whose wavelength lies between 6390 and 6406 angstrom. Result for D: 21.7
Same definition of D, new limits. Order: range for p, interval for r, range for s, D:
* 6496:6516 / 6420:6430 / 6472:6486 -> 20.7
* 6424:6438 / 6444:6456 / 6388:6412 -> 17.7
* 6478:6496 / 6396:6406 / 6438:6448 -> 18.5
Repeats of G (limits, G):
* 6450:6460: -3.24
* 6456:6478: -3.29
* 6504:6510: -3.26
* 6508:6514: -3.32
